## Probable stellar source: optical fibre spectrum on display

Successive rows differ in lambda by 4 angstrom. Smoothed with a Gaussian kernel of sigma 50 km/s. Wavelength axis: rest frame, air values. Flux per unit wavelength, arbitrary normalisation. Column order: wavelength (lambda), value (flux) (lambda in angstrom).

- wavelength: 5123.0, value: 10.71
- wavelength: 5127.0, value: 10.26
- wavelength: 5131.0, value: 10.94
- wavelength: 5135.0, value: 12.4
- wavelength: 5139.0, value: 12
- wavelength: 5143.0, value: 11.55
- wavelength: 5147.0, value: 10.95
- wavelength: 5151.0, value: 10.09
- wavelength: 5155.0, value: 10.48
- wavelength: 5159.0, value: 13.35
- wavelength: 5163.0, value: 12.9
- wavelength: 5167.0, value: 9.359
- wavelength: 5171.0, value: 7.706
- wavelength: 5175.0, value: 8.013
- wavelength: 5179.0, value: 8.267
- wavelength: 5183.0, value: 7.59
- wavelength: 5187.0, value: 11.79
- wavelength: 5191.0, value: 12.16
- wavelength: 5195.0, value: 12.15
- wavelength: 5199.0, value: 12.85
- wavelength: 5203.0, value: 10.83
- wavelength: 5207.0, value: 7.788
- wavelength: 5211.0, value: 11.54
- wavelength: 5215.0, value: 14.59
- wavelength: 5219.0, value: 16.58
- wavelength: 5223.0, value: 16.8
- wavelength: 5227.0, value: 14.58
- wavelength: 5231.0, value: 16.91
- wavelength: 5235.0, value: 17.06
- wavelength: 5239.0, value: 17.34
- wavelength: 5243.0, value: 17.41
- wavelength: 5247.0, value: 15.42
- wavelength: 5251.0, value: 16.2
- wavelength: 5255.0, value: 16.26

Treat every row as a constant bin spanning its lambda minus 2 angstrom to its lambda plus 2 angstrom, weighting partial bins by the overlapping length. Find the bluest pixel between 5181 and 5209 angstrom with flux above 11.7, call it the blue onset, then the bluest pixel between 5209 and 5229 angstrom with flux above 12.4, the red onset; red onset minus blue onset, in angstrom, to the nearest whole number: 28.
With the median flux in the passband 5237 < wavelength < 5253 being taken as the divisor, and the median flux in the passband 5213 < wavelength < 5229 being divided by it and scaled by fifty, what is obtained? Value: 46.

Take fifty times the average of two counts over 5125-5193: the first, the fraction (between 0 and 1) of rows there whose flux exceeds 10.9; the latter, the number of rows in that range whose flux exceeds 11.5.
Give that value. 188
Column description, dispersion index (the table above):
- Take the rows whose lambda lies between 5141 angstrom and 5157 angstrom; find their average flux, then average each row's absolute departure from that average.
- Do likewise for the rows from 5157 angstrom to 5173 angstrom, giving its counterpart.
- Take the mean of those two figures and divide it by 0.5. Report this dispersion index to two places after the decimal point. 2.78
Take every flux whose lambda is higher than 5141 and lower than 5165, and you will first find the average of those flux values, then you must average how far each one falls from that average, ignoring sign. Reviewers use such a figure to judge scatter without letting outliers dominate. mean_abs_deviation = 1.0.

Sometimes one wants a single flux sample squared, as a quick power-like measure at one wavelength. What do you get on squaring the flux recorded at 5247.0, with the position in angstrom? 238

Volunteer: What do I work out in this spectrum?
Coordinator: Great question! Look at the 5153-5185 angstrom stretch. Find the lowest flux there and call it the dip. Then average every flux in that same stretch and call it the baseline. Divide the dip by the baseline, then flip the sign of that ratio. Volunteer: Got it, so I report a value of -0.78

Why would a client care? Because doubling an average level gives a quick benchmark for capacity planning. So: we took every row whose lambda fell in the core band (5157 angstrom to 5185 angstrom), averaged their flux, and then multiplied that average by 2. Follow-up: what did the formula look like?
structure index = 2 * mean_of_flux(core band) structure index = 19.2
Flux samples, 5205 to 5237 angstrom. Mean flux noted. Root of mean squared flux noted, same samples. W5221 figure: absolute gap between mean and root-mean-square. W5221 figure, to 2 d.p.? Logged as 0.32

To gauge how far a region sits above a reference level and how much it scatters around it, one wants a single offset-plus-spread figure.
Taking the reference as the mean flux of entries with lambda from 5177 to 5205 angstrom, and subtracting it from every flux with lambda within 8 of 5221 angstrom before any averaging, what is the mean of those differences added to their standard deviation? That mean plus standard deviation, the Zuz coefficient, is 6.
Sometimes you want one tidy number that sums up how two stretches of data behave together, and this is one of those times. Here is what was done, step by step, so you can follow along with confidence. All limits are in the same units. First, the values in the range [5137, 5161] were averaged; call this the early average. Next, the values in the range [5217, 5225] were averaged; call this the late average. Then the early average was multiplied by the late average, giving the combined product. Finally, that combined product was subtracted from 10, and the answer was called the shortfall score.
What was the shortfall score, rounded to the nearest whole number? -180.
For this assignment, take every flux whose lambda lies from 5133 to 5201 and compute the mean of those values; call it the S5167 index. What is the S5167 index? 10.8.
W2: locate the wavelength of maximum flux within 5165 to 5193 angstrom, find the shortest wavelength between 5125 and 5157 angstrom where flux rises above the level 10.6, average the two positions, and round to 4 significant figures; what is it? 5161 angstrom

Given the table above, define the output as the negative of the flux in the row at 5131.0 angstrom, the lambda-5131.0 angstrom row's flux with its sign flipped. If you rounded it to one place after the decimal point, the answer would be -10.9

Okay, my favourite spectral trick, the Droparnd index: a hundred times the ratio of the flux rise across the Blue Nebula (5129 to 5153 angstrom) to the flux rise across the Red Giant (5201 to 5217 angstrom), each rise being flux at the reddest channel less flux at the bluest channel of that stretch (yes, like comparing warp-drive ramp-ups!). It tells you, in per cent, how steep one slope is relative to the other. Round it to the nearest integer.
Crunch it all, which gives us -23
